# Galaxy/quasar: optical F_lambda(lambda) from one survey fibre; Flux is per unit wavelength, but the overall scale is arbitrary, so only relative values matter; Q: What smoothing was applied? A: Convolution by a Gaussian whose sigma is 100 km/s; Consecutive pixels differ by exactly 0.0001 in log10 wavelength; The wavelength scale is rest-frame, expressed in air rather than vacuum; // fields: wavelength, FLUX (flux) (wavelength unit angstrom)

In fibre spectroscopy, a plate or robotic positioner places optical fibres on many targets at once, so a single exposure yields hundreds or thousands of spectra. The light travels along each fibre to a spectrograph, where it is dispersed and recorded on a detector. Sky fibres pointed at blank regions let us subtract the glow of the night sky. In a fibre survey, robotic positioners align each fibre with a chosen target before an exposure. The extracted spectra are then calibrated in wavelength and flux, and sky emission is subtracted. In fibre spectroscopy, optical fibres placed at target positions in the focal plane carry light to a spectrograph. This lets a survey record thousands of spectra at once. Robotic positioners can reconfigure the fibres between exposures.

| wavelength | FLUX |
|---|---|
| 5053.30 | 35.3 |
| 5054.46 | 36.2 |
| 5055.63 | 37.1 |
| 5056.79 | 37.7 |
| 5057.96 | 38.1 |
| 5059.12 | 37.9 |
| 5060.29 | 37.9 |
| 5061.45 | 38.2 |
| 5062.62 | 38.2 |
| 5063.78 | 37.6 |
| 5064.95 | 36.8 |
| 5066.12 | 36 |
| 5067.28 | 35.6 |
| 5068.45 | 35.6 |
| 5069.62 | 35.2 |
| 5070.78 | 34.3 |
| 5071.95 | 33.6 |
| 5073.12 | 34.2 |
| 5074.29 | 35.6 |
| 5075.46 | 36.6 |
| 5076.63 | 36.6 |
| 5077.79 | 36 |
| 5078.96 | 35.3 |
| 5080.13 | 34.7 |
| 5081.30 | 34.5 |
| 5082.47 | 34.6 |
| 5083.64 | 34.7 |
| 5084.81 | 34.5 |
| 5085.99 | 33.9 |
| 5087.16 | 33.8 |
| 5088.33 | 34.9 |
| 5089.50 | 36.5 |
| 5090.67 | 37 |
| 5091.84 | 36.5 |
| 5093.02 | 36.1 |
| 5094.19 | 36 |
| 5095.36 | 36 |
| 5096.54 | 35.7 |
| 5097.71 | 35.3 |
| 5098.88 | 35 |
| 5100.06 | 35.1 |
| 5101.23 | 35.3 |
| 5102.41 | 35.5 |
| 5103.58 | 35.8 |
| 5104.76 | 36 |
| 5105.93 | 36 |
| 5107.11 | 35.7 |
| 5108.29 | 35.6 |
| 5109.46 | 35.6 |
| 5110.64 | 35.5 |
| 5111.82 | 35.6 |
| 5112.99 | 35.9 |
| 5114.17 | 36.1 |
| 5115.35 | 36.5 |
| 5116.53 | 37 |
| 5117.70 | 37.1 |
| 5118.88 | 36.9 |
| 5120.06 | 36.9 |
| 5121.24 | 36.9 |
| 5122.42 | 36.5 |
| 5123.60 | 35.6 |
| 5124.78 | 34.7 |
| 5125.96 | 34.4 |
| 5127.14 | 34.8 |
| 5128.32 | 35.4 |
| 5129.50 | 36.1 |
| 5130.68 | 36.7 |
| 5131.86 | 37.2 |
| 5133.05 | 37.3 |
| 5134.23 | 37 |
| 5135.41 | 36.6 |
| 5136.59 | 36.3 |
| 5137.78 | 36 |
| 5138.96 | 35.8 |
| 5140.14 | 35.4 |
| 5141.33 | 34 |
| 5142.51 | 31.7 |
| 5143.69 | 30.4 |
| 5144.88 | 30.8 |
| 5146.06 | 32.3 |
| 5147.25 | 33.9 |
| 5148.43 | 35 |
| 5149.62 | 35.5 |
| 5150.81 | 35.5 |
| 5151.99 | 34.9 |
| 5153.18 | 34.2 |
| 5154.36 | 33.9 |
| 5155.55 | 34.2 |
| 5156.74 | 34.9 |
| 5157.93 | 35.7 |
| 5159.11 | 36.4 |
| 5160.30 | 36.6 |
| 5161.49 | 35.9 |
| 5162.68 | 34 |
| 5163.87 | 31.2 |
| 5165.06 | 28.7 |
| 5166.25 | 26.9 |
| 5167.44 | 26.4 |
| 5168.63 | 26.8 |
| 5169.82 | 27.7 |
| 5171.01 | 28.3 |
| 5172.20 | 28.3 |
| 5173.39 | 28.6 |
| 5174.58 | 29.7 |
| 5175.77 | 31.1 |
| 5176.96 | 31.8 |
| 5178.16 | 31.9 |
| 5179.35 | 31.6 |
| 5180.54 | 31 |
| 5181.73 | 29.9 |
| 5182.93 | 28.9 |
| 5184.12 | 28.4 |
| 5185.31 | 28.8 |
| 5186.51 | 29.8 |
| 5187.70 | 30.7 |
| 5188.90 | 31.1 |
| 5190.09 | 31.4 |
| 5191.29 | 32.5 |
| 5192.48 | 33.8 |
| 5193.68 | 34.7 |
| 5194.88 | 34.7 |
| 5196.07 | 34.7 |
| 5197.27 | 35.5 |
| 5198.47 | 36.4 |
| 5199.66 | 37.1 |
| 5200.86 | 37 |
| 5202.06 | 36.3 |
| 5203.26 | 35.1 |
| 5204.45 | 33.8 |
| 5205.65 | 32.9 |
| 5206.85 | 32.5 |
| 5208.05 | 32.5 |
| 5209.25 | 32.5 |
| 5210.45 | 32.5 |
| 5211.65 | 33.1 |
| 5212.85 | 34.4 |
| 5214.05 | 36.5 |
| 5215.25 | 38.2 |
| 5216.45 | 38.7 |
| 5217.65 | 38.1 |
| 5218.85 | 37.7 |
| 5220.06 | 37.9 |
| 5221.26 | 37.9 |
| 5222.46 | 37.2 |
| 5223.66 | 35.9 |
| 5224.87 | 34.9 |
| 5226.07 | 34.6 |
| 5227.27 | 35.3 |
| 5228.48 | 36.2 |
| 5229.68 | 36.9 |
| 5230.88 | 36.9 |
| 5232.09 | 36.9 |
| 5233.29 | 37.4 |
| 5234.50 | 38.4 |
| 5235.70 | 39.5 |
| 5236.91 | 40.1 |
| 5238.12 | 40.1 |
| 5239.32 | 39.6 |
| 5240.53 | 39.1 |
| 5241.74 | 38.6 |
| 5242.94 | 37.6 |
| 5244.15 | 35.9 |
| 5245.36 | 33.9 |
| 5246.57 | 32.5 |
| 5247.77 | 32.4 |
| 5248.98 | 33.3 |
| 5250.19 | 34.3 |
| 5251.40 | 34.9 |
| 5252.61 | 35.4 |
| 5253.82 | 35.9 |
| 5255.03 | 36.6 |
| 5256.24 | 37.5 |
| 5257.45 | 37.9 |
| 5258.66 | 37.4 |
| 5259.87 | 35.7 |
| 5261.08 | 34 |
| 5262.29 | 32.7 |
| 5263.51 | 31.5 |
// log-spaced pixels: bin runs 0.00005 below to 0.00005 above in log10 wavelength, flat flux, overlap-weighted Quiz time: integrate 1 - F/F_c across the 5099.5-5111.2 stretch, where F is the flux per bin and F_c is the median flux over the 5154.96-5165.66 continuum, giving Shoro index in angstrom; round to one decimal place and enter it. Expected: -0.2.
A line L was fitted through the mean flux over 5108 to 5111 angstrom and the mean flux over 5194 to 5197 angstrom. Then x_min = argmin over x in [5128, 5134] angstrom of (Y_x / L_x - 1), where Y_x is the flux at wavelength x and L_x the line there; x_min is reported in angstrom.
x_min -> 5128.32 angstrom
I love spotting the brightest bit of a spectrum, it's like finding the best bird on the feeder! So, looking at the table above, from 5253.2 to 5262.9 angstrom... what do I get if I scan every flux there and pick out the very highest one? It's 37.9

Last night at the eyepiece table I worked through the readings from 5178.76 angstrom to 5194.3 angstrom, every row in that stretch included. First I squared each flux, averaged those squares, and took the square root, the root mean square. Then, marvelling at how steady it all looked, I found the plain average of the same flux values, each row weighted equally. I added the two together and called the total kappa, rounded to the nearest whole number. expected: 62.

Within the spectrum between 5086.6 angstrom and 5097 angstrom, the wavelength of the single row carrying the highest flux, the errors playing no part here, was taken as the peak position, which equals 5090.67 angstrom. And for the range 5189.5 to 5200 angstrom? 5199.66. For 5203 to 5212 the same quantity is 5203.26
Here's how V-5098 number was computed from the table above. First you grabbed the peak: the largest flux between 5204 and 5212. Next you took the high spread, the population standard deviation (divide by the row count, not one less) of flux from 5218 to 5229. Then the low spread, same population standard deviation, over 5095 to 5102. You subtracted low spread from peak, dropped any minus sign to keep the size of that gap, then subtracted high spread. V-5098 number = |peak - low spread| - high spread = 32.2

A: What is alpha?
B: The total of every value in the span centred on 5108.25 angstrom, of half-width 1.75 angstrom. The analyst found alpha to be 107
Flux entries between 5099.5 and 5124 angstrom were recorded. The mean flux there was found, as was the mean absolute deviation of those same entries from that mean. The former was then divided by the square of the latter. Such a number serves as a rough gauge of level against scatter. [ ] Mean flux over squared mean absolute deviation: 132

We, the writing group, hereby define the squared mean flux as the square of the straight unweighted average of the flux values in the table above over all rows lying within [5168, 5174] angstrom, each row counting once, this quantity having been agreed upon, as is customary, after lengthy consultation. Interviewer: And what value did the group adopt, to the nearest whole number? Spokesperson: 781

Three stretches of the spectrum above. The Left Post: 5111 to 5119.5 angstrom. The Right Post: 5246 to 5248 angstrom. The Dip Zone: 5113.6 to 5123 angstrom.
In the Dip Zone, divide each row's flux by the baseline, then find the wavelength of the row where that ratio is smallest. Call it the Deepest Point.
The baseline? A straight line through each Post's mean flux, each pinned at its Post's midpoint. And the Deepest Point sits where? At 5114.17 angstrom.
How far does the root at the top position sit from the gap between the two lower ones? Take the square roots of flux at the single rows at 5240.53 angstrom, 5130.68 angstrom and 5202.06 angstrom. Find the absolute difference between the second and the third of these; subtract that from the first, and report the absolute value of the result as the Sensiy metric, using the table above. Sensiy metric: 6.22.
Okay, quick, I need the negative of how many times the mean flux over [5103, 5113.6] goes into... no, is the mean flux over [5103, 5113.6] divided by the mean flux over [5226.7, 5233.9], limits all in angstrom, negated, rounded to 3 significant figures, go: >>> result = -0.977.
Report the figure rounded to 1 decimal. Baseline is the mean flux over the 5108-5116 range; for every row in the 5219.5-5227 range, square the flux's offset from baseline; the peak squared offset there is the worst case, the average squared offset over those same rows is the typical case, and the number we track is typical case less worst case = -2.2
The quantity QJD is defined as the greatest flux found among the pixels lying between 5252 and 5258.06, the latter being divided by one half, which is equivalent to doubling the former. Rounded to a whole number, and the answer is 76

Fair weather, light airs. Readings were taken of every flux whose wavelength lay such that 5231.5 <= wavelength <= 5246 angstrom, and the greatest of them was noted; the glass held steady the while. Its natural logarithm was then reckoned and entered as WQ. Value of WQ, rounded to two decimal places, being 3.69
